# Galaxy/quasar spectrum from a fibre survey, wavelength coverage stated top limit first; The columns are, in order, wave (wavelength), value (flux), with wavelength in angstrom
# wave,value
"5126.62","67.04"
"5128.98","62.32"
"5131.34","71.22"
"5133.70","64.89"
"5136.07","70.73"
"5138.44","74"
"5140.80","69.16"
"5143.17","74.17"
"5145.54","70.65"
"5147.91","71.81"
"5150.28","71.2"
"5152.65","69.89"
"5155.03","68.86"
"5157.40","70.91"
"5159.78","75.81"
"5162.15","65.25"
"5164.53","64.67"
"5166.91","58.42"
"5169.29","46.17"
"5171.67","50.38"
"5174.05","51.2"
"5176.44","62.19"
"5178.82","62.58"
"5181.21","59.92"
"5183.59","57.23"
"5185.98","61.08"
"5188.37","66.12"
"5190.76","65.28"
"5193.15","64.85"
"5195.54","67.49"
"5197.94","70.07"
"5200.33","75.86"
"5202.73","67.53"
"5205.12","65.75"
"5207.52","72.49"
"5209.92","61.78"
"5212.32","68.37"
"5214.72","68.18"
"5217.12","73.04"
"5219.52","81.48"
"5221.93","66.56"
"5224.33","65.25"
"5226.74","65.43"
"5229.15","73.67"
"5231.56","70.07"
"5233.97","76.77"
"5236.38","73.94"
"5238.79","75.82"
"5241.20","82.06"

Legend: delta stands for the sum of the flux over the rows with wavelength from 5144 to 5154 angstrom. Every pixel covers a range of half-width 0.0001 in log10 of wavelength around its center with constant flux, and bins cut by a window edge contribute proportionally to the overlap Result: 284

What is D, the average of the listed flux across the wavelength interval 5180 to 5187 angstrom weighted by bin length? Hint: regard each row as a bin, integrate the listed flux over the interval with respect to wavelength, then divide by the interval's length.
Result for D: 59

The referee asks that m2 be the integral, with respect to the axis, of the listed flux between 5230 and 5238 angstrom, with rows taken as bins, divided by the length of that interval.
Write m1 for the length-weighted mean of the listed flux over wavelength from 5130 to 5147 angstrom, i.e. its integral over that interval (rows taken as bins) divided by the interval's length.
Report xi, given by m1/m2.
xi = 0.96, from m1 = 70.6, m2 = 74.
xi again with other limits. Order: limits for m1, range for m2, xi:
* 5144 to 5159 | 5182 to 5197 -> 1.11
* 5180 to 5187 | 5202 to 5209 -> 0.87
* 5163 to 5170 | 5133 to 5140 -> 0.82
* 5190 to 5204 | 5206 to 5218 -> 1.00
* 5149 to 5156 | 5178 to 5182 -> 1.14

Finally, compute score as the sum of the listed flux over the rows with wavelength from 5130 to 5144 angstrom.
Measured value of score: 424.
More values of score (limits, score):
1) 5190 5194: 130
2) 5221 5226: 132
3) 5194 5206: 347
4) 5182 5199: 452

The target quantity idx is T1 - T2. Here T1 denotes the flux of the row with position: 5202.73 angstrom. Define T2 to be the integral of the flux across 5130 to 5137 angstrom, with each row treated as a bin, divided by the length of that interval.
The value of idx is -1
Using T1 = 67.53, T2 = 69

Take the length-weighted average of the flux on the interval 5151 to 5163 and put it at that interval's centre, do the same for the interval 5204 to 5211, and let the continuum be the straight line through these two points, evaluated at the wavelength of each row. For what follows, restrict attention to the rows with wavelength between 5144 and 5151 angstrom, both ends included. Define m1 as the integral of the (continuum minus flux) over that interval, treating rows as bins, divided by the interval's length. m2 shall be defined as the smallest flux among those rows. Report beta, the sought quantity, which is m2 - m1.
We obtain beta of 71.0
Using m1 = -0.4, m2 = 70.65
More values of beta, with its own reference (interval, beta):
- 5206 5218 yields 63.9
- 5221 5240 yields 71.2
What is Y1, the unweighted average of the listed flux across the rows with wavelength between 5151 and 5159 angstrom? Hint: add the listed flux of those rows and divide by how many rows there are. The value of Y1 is 69.9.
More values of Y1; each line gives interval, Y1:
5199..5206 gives 69.7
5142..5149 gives 72.2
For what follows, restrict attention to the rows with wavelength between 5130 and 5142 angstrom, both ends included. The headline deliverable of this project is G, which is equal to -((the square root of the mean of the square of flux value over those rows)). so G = -70.1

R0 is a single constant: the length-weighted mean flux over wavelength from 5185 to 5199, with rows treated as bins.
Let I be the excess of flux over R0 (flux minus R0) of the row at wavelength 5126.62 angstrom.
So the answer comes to 1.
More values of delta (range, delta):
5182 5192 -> 250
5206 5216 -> 271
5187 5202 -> 410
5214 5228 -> 420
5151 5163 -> 351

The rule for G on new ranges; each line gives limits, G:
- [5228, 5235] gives -73.6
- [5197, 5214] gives -69.0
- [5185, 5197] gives -65.0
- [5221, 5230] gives -67.8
